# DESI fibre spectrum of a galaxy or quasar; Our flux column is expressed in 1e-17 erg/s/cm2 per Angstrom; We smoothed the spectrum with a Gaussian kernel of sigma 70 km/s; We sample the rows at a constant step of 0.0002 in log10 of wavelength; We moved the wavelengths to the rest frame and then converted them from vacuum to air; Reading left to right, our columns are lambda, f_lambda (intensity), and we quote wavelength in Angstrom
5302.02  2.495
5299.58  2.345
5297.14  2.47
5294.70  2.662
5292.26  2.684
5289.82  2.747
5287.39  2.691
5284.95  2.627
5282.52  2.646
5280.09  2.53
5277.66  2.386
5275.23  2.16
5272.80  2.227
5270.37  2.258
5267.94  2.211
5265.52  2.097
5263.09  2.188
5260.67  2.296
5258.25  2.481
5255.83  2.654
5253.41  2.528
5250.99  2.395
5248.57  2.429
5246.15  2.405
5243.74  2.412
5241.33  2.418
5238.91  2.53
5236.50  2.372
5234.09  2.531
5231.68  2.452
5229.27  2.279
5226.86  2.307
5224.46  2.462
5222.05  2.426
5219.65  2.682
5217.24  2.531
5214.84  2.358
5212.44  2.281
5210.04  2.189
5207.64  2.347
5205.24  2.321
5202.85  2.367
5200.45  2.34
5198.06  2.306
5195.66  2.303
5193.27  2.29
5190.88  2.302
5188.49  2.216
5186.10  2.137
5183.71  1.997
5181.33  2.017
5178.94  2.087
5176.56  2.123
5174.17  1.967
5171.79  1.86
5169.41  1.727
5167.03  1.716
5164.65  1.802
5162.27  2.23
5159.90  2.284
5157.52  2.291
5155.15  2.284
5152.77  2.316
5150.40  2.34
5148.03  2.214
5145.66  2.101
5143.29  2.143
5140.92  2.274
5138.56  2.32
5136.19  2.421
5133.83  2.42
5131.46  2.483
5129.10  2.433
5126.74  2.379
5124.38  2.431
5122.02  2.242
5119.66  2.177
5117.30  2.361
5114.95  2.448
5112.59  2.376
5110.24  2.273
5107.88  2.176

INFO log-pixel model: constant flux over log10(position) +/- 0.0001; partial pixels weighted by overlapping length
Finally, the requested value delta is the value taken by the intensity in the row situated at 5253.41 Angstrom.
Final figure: 2.528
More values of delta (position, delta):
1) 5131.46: 2.483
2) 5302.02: 2.495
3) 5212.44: 2.281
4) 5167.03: 1.716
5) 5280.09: 2.53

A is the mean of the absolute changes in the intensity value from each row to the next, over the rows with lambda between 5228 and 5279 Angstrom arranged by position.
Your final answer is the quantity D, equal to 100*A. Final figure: 10.3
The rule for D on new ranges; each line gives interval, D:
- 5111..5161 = 7.2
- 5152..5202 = 7.6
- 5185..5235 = 8.5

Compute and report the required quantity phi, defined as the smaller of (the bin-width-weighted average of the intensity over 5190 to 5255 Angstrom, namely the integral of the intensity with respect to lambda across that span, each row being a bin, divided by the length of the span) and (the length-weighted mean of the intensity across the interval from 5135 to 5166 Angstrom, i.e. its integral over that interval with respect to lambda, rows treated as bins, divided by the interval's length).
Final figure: 2.23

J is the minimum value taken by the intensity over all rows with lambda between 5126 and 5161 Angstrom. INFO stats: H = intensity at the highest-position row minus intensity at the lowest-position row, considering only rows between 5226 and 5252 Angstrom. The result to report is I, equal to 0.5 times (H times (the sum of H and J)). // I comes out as 0.1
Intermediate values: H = 0.1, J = 2.101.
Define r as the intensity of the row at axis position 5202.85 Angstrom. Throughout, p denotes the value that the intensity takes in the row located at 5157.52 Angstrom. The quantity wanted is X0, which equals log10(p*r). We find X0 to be 0.734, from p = 2.291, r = 2.367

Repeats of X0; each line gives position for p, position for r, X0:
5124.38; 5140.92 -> 0.743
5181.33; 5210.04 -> 0.645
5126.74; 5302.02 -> 0.773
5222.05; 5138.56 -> 0.750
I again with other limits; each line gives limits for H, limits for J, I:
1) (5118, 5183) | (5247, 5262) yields -0.2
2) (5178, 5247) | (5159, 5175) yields 0.3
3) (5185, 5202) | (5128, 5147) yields 0.2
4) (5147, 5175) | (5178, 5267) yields -0.2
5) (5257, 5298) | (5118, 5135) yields 0.0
